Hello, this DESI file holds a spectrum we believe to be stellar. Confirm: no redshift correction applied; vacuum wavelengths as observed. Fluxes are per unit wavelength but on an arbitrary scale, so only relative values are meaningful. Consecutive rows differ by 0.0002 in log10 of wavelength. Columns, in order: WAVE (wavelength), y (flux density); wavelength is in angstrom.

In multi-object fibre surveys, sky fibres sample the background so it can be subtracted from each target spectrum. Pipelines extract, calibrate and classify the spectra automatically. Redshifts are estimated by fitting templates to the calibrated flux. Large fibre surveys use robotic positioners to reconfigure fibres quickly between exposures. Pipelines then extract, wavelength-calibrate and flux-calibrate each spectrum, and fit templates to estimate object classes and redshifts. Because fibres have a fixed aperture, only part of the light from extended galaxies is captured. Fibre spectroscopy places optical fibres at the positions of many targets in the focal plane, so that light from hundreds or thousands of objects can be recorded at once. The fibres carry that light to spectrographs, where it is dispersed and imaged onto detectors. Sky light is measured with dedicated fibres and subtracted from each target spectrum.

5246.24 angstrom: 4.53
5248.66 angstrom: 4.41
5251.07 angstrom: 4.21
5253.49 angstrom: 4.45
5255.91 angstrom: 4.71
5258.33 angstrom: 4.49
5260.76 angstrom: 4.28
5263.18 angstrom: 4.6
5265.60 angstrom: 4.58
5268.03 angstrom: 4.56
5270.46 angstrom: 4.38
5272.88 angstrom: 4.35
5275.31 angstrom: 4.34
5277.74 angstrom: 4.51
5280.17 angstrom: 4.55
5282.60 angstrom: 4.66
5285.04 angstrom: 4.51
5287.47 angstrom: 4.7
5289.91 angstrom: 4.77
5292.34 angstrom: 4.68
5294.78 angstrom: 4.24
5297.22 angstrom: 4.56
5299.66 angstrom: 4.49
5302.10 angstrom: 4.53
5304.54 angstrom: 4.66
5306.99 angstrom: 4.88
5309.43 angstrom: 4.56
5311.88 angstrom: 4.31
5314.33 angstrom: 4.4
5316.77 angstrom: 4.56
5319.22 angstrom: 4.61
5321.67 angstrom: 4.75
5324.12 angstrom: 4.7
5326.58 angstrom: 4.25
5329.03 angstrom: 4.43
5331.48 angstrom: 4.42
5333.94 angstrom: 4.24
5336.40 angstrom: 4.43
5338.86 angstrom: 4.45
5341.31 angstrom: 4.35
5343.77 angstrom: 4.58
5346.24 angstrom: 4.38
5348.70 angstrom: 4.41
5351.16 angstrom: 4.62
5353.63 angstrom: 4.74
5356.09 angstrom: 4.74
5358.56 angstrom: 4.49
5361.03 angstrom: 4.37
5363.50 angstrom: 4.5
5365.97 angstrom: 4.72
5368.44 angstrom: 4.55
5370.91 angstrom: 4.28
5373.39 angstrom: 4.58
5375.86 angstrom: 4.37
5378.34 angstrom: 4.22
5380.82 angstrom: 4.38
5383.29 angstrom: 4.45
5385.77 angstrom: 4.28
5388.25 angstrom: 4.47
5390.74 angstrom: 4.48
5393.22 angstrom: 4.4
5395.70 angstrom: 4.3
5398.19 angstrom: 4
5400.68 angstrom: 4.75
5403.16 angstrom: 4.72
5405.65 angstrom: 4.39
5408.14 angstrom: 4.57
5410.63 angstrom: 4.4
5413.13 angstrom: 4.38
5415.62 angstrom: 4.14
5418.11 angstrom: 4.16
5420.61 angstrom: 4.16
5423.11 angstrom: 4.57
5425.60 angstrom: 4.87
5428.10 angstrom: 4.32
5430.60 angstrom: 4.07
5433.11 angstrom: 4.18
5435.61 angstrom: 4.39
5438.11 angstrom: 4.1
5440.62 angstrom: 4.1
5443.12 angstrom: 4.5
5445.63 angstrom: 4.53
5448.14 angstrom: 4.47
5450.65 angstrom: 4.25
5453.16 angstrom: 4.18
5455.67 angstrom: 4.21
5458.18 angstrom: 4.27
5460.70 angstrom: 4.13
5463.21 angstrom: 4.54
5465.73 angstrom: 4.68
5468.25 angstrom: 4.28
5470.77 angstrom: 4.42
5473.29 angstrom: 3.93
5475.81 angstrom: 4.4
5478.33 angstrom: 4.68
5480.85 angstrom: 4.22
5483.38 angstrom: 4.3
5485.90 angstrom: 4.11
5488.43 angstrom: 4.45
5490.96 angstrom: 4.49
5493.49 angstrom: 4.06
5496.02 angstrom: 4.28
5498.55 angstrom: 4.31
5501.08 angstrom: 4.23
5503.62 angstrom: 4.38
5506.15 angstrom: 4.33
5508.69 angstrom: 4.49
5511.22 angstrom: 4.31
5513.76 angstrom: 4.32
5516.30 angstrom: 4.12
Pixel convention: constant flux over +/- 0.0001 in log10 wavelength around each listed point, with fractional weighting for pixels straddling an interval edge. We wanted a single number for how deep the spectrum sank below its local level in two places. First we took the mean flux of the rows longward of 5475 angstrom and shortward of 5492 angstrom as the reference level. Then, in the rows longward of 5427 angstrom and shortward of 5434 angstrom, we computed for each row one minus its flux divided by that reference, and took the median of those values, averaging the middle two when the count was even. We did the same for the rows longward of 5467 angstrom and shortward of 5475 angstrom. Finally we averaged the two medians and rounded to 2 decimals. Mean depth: 0.03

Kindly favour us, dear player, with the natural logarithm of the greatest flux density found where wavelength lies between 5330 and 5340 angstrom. 1.49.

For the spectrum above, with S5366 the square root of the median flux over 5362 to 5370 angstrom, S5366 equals 2.13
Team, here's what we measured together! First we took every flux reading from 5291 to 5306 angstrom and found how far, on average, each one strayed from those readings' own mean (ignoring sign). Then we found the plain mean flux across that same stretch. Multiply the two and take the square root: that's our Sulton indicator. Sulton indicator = 0.70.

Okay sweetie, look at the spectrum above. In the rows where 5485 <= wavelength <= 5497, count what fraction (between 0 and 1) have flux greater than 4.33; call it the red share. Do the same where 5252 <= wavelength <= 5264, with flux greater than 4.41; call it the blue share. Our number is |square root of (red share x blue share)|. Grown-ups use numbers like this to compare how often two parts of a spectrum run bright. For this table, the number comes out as 0.57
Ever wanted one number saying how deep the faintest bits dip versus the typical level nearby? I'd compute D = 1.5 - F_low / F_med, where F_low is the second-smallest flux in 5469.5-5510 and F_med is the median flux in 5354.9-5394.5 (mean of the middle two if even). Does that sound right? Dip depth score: 0.590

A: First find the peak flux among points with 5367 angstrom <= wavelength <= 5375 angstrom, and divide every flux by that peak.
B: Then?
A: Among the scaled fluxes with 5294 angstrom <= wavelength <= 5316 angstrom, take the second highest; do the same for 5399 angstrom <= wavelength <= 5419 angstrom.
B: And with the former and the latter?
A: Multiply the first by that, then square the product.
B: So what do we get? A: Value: 1.10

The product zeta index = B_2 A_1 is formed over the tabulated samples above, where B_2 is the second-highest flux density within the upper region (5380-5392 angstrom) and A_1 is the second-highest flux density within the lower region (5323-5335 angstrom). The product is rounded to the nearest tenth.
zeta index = 19.8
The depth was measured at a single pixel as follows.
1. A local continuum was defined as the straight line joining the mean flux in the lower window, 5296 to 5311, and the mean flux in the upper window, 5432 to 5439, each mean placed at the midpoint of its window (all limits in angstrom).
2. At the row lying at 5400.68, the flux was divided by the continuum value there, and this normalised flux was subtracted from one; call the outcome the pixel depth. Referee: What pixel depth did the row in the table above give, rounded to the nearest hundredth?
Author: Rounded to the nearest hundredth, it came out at -0.10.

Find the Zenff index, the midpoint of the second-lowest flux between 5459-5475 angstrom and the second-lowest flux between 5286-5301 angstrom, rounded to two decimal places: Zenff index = 4.31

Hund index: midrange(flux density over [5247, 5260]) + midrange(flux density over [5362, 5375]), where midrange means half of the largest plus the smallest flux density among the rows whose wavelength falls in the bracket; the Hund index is 8.96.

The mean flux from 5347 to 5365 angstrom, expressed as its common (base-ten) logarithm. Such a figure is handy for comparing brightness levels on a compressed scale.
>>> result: 0.658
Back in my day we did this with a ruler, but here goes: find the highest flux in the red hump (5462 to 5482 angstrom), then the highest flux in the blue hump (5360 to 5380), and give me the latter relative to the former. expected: 1.01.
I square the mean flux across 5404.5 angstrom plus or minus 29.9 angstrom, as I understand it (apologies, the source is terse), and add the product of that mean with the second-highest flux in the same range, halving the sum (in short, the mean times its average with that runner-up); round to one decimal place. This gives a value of 20.0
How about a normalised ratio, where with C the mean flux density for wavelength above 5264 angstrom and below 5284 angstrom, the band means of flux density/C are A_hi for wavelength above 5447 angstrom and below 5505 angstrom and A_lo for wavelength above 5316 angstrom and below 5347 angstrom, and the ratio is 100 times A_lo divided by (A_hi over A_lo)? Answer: 103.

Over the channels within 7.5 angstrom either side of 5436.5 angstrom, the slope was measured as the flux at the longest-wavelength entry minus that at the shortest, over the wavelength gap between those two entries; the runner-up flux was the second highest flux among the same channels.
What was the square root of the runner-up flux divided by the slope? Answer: 11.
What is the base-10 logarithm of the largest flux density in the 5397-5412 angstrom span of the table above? 0.677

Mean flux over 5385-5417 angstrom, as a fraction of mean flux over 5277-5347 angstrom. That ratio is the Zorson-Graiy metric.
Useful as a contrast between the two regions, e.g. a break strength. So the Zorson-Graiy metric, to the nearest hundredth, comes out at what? 0.97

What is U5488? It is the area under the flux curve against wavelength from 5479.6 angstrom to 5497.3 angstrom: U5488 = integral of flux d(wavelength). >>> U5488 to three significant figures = 75.6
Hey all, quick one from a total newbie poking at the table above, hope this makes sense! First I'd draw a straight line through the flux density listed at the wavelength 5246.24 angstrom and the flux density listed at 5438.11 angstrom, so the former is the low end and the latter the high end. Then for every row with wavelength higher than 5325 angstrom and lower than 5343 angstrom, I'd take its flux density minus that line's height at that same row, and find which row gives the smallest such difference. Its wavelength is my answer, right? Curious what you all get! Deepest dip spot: 5326.58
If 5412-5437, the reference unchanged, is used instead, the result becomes 5430.60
